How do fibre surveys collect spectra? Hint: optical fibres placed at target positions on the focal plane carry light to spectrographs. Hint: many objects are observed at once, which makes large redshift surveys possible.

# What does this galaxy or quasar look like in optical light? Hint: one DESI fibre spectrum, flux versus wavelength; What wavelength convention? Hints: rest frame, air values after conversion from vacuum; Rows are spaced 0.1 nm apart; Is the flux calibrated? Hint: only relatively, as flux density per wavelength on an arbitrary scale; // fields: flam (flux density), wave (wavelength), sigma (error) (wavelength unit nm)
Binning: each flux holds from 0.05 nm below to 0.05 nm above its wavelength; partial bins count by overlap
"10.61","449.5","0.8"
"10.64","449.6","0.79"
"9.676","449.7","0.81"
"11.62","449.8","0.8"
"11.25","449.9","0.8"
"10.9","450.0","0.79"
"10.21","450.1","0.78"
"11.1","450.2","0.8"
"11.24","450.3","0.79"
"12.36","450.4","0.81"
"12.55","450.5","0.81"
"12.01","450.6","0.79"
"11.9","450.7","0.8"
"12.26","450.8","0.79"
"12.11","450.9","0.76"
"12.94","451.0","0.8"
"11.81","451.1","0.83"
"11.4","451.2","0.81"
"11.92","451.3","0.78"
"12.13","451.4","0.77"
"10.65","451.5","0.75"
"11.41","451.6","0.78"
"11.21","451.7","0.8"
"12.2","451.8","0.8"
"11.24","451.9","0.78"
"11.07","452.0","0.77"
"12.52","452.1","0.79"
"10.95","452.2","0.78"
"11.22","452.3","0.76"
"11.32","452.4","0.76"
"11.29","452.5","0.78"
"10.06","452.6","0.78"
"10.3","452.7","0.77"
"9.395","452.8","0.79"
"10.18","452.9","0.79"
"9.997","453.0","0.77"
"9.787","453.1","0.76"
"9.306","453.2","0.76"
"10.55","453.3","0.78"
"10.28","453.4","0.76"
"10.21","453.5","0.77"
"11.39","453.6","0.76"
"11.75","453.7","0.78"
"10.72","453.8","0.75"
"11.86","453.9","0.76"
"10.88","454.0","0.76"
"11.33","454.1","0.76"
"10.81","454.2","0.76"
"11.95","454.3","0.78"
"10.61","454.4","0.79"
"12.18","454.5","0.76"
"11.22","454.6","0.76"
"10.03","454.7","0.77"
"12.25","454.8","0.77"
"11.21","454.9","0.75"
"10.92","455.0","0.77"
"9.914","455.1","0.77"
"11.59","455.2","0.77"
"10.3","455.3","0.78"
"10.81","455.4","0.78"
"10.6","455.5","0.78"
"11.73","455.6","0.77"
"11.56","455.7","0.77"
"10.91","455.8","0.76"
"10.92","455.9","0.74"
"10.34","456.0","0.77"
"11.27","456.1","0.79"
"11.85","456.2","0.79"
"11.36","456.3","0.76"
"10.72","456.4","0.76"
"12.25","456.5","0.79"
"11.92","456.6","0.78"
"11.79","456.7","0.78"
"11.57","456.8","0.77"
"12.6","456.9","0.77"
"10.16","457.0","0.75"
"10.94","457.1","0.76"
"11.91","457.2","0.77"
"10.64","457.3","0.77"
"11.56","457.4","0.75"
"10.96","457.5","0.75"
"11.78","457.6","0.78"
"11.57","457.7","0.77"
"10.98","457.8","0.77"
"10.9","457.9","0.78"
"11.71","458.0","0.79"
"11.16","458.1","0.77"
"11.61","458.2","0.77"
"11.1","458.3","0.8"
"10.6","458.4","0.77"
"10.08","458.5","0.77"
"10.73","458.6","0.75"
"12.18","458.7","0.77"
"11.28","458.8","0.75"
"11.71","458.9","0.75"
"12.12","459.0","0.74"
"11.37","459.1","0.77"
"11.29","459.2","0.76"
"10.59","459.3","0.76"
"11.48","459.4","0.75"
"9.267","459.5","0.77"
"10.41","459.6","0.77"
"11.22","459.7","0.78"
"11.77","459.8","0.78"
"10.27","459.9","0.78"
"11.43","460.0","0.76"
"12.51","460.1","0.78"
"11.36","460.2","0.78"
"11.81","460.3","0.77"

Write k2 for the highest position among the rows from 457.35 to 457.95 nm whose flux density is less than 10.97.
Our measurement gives 457.9 nm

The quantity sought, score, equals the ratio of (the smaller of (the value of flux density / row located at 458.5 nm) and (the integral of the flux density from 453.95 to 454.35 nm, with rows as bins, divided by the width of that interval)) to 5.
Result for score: 2.02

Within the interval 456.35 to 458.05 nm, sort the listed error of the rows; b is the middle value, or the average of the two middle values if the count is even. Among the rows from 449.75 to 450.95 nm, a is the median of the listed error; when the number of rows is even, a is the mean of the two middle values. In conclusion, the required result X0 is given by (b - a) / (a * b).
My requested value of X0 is -0.041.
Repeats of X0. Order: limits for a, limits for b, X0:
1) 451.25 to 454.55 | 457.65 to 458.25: 0.000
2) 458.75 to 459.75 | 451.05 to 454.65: 0.017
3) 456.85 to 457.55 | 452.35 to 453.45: 0.017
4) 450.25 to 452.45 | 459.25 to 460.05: -0.033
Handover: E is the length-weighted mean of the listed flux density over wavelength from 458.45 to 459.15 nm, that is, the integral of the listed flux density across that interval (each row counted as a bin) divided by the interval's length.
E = 11.4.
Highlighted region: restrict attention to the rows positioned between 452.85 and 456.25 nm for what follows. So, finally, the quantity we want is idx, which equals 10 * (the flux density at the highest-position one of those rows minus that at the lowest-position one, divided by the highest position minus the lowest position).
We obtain 5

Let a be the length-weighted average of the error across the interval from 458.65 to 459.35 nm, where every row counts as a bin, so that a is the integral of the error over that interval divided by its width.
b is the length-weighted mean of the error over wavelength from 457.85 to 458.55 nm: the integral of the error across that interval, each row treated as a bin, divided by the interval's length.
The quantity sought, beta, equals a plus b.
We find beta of 1.54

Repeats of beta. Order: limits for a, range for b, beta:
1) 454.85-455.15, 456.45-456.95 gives 1.54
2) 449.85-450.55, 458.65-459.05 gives 1.55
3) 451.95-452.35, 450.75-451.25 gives 1.57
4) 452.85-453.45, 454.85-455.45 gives 1.54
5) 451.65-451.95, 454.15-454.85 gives 1.56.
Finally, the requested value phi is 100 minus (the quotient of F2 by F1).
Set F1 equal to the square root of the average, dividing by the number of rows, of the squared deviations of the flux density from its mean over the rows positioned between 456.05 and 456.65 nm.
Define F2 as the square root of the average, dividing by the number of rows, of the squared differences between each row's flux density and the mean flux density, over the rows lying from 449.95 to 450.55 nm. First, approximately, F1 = 0.50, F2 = 0.82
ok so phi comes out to 98.4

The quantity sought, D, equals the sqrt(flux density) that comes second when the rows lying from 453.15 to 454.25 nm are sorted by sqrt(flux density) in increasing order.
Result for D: 3.20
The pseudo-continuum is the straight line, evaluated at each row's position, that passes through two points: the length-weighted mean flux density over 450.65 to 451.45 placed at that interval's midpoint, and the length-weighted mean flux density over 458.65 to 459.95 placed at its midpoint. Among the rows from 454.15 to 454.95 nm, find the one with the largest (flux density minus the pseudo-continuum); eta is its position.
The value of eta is 454.8 nm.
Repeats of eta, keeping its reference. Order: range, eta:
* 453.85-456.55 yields 456.5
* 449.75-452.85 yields 451.0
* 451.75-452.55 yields 452.1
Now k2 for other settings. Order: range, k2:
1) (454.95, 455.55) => 455.5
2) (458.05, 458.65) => 458.6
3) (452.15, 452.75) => 452.7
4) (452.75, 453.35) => 453.3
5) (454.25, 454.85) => 454.7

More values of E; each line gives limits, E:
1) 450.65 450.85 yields 12.1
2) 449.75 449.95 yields 11.4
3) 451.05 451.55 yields 11.6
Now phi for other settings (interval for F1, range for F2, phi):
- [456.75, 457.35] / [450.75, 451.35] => 99.4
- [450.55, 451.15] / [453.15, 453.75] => 97.8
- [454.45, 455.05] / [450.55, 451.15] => 99.5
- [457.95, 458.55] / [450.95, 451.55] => 98.8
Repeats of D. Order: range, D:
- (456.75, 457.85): 3.26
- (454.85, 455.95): 3.21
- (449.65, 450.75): 3.20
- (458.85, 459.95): 3.20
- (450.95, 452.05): 3.33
